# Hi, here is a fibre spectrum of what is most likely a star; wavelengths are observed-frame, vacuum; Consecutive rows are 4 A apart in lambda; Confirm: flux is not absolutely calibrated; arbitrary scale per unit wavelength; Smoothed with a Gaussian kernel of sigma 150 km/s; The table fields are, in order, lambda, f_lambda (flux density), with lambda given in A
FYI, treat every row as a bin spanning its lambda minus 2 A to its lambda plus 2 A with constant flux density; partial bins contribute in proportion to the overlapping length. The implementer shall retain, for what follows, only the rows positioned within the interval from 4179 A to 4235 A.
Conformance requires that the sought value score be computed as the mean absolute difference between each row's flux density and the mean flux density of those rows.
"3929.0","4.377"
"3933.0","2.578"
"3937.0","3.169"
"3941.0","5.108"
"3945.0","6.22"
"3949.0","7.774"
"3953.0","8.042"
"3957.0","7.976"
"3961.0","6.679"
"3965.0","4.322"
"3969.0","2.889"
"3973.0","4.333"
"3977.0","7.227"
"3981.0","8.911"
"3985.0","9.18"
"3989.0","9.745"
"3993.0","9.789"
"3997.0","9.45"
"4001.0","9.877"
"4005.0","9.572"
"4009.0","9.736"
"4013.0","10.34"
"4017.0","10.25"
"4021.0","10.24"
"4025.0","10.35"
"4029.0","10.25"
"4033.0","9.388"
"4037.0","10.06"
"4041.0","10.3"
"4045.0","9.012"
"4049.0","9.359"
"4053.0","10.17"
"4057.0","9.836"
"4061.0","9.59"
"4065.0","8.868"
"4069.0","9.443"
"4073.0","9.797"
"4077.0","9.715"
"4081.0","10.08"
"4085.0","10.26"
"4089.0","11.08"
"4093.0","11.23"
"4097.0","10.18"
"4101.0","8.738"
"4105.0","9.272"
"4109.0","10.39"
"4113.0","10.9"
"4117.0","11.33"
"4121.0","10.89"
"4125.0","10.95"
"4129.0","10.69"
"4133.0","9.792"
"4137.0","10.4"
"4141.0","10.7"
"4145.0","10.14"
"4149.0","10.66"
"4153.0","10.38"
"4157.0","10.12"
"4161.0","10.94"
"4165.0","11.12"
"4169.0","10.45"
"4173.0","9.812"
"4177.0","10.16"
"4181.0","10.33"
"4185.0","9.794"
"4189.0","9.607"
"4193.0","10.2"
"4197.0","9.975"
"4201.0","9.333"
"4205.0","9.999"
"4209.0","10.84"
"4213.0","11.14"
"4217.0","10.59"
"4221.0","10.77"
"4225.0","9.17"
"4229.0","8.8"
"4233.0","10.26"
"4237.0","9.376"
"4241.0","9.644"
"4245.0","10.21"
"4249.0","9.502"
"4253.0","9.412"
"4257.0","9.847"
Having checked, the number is 0.53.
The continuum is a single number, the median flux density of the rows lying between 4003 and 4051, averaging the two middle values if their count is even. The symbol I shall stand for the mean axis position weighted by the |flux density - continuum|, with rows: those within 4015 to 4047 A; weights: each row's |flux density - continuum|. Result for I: 4037.0 A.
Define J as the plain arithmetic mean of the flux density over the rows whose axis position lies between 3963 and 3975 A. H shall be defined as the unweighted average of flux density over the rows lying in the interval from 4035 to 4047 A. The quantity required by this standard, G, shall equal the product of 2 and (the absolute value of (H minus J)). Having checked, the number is 11.9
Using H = 9.8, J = 3.8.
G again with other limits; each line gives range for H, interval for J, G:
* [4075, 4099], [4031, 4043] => 1.0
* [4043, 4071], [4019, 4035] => 1.2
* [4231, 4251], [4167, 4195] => 0.5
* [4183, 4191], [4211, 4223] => 2.3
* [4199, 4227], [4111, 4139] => 0.9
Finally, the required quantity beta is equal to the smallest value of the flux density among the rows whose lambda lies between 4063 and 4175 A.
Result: 8.738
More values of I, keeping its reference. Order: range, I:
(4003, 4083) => 4047.4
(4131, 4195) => 4161.8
